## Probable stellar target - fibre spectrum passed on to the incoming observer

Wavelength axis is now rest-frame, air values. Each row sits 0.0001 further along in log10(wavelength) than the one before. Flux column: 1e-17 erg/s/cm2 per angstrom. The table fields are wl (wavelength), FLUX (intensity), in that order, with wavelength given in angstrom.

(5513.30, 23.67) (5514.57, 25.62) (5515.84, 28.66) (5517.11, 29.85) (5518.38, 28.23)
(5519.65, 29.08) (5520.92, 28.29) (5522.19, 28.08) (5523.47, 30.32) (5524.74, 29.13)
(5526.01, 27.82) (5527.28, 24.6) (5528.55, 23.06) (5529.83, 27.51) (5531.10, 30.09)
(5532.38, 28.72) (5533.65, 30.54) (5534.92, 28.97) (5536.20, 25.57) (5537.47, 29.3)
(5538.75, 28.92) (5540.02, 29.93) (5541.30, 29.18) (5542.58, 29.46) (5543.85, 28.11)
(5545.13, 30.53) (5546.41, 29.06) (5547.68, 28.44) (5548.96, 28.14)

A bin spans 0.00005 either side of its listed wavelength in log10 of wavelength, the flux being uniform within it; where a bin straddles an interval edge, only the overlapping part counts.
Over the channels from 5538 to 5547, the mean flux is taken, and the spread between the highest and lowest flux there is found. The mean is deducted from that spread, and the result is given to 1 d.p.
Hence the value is -26.9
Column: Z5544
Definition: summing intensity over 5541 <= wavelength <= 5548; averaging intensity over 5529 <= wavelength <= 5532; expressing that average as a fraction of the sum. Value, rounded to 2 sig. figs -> 0.16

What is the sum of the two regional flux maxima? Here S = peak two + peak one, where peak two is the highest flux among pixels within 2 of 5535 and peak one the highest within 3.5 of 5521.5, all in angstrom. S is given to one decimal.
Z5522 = 60.9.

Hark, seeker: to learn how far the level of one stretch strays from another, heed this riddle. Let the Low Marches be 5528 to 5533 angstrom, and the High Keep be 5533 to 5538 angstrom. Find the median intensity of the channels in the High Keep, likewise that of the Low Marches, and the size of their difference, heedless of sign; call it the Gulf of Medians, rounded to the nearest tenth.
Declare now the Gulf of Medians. 1.0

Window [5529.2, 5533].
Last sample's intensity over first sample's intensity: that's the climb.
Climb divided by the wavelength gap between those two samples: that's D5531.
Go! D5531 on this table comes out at 0.5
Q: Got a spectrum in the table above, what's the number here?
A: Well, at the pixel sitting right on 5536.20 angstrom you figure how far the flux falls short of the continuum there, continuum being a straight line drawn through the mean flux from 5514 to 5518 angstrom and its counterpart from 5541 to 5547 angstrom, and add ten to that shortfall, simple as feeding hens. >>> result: 13.4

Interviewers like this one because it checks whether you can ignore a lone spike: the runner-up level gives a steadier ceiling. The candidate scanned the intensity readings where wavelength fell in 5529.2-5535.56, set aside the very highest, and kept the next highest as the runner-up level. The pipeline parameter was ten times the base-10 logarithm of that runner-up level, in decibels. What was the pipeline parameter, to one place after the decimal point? 14.8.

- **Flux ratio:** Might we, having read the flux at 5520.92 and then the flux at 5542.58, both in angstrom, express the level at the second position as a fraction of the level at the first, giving 1.04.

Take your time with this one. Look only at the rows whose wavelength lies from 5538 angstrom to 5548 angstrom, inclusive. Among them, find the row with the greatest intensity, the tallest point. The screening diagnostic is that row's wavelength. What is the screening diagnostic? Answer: 5545.13 angstrom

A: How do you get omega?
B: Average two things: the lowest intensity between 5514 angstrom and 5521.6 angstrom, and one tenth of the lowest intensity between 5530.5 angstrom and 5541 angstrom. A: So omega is 14.1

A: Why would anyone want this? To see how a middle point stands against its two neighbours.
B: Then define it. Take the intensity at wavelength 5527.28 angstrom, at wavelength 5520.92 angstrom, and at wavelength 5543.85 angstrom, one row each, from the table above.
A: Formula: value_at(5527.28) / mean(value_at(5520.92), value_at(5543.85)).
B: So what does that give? 0.87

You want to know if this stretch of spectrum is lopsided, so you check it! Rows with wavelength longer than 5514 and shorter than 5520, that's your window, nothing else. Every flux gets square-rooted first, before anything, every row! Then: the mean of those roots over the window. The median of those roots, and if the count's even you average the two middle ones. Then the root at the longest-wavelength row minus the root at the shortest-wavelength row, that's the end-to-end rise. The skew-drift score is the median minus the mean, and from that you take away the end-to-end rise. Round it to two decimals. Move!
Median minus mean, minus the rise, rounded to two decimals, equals -0.29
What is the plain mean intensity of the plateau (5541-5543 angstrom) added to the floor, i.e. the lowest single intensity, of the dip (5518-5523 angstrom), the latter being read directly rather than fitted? 57.4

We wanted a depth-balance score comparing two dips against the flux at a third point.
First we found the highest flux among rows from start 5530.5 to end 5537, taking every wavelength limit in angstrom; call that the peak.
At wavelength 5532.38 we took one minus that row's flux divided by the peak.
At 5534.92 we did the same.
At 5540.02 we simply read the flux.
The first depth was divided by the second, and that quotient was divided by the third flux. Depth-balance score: 0.039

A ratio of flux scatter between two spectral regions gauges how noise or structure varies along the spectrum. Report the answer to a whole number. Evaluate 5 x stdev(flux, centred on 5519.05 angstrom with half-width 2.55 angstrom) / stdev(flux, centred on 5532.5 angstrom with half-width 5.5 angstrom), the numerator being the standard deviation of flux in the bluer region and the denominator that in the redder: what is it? 1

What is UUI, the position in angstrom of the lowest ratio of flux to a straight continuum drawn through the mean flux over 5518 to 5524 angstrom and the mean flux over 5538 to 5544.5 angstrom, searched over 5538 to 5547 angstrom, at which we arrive 5543.85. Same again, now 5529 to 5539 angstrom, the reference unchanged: 5536.20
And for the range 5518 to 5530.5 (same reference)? 5528.55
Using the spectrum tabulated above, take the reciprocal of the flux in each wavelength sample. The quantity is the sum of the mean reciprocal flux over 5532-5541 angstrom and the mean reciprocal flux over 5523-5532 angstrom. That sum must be 0.0715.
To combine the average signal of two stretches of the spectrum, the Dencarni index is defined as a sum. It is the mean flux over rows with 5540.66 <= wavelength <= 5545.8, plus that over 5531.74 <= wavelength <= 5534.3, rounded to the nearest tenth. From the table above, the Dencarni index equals 59.0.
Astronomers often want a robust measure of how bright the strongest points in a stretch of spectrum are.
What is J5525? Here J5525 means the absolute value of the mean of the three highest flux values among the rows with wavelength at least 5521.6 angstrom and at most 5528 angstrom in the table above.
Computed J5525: 29.2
